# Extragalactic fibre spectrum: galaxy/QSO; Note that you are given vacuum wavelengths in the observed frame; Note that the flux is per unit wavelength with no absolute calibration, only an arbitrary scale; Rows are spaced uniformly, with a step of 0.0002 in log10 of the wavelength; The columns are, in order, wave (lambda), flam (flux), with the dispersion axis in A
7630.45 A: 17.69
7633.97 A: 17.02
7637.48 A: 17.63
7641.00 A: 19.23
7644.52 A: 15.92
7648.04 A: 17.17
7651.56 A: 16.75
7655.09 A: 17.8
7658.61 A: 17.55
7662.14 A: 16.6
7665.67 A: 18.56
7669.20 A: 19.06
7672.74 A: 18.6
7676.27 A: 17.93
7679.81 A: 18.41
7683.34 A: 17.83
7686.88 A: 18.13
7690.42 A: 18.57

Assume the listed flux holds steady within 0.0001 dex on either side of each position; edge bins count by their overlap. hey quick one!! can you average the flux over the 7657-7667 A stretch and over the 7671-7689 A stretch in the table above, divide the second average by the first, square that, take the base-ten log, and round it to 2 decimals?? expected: 0.03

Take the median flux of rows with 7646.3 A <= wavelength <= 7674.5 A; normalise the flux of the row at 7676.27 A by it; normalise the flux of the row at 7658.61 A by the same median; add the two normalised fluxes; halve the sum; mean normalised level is 1.00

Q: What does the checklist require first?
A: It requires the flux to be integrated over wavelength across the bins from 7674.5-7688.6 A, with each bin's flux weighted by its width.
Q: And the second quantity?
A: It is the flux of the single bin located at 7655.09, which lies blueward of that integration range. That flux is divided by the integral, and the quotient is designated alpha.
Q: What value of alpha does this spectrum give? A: 0.070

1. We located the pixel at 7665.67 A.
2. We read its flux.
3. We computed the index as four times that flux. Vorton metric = 74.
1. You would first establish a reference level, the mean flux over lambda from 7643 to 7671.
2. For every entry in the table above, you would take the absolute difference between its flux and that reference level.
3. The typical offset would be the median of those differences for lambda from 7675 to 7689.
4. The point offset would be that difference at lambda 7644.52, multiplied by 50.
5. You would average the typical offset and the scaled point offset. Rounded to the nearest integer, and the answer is 38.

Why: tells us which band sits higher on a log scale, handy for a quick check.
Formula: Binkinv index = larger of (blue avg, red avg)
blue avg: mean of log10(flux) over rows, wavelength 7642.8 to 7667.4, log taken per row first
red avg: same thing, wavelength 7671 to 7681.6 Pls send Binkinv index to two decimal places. 1.26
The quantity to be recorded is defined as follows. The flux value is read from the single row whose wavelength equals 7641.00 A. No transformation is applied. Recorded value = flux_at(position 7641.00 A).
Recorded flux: 19.23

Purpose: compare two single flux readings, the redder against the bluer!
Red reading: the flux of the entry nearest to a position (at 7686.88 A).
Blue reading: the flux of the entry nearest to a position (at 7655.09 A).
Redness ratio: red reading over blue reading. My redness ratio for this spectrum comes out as 1.02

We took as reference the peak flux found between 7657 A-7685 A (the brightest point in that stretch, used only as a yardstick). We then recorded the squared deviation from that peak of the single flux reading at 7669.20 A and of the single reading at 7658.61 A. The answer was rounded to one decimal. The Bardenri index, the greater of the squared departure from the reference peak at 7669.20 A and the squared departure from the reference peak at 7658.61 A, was 2.3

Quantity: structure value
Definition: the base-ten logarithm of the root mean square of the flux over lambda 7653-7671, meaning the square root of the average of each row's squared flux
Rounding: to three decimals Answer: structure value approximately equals 1.254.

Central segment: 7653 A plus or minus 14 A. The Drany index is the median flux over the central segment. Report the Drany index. 17.4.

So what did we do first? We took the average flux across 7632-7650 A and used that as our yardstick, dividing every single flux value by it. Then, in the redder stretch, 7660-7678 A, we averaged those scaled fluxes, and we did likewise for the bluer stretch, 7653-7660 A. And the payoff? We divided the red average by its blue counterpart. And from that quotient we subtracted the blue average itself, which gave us 0.01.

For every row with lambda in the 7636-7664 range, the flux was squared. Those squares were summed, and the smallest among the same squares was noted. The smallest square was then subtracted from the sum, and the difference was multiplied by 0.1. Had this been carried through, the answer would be 216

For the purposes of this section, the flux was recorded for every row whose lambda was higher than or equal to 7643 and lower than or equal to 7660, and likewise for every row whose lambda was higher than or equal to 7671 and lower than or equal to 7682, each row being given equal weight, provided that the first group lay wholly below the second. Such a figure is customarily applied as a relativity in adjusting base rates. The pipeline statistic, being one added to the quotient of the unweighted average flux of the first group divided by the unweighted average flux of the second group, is 1.93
